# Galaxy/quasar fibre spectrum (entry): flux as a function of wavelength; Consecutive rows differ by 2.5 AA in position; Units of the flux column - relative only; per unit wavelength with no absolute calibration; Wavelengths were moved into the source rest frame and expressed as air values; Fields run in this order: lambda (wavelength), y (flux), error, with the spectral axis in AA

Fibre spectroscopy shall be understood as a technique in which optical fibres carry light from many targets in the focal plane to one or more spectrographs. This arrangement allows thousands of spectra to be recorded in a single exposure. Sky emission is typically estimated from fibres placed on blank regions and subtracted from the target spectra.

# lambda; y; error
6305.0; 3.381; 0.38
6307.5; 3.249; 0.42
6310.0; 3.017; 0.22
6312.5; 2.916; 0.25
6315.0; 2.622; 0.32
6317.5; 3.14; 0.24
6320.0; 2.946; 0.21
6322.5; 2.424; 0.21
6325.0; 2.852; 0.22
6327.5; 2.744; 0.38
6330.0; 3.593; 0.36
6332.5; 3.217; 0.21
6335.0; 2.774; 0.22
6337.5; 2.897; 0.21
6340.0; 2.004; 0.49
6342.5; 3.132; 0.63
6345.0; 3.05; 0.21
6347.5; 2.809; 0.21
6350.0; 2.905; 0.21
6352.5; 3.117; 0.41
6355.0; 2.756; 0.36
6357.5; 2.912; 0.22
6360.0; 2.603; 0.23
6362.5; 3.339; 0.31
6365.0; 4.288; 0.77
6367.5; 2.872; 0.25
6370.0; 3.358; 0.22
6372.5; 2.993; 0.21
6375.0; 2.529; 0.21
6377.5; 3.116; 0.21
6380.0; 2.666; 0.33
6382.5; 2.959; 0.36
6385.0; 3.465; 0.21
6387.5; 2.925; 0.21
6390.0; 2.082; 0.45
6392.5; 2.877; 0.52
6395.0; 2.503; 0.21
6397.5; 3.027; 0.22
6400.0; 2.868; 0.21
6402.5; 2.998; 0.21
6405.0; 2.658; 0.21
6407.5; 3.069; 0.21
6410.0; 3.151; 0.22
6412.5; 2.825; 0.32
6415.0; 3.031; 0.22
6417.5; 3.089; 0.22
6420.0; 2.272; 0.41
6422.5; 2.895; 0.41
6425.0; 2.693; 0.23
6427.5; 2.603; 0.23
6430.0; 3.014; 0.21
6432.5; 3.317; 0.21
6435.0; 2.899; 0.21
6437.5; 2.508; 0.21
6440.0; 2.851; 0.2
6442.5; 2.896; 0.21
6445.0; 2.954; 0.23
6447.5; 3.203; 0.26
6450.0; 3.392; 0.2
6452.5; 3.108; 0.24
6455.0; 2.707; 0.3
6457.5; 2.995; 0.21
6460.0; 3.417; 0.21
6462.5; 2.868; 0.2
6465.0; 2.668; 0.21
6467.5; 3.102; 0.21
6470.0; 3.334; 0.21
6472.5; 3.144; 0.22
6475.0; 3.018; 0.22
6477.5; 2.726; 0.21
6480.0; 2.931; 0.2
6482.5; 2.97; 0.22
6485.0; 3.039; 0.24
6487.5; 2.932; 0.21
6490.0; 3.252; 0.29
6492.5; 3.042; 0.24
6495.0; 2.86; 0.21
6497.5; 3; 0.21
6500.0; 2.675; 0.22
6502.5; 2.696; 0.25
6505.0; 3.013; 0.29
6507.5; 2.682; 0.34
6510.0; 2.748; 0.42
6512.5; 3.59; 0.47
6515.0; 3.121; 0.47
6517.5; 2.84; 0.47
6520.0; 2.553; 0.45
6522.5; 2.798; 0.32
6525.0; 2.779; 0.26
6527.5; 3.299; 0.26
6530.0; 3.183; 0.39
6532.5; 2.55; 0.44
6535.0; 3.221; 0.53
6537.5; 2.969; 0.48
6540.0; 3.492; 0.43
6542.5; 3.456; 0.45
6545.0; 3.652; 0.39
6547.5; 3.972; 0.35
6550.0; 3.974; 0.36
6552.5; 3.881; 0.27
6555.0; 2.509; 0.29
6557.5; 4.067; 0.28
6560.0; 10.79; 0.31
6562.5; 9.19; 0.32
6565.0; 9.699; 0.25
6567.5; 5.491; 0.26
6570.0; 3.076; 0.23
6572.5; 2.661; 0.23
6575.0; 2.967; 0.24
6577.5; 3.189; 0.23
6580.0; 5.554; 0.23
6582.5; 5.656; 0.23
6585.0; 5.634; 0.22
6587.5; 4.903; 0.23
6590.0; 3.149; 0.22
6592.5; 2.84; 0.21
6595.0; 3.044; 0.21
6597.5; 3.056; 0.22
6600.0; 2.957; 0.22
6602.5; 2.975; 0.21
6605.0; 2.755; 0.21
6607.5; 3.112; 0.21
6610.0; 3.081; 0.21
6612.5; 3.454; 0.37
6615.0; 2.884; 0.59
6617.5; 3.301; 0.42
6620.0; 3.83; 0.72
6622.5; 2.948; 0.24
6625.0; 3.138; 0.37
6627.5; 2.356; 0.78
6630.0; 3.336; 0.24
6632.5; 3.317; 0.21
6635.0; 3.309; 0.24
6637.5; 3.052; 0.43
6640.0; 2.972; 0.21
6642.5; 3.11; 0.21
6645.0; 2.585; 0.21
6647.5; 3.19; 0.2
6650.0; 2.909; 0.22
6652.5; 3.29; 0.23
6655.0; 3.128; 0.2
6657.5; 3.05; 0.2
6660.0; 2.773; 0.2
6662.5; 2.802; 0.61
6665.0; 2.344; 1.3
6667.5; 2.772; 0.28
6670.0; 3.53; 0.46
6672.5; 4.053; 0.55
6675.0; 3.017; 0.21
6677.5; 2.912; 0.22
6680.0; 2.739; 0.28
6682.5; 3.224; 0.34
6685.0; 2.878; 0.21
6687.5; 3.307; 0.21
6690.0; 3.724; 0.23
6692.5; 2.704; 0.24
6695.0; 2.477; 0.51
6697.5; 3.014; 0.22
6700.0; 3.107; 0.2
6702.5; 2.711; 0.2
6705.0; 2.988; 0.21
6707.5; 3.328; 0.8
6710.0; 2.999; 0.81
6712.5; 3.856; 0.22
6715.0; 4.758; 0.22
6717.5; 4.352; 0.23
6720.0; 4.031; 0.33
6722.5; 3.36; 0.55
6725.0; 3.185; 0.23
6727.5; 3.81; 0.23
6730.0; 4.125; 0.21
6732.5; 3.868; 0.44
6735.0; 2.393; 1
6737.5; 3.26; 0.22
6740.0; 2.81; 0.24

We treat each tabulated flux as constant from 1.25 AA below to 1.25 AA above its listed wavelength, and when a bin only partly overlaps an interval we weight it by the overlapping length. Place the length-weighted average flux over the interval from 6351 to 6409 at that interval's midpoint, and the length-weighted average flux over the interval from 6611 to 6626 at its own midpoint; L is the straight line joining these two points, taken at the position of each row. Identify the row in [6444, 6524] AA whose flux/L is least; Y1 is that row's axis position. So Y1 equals 6520.0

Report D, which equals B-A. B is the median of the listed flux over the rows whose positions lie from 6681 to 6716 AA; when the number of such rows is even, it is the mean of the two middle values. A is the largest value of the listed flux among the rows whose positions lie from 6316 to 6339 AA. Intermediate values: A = 3.593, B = 3.06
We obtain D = -0.5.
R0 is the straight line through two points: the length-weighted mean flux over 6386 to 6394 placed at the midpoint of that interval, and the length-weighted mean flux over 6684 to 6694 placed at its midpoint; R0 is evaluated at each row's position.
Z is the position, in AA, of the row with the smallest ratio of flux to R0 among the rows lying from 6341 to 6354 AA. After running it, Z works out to 6347.5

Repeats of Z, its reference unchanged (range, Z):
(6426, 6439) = 6437.5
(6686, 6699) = 6695.0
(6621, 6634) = 6627.5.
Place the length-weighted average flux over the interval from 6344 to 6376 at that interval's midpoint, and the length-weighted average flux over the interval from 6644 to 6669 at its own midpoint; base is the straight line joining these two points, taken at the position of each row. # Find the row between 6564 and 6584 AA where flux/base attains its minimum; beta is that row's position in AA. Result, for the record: 6572.5 AA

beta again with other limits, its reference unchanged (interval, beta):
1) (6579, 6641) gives 6627.5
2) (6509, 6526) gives 6520.0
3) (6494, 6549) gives 6520.0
